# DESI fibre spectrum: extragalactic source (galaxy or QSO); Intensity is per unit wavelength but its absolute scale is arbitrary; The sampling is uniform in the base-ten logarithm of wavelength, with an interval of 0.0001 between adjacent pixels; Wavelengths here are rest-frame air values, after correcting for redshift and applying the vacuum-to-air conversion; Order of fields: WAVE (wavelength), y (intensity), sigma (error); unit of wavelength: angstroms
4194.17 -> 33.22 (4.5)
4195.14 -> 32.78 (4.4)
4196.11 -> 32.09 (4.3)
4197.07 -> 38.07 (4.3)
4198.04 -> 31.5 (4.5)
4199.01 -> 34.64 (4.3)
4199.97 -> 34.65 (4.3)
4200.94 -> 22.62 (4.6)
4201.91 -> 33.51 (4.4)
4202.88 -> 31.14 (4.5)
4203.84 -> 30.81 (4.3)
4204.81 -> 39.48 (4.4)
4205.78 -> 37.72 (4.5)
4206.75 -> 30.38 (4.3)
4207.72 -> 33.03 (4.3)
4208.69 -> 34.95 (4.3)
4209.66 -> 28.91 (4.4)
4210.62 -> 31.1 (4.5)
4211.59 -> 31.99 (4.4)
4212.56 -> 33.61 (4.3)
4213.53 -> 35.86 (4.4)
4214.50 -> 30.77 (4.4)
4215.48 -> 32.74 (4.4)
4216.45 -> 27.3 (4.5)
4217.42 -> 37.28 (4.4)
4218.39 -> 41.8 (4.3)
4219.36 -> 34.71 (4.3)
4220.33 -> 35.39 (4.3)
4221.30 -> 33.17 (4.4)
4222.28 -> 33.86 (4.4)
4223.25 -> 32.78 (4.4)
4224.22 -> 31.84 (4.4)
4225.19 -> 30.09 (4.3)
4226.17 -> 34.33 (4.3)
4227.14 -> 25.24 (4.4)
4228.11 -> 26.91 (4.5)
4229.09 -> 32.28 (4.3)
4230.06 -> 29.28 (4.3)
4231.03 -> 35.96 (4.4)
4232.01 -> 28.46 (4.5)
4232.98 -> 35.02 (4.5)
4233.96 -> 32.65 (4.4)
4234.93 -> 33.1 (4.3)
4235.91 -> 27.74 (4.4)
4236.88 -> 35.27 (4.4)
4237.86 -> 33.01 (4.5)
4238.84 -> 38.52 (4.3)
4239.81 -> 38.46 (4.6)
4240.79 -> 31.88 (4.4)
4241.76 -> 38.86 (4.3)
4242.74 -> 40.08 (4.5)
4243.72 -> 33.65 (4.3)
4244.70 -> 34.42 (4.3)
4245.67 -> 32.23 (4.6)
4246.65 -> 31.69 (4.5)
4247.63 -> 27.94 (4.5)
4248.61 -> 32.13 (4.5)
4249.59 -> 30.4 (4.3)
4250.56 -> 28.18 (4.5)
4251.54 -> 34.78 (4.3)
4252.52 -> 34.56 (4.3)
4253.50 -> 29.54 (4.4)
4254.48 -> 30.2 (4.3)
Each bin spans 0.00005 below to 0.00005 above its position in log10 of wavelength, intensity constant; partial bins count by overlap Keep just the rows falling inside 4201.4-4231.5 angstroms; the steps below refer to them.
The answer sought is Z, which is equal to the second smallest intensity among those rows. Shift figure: 26.91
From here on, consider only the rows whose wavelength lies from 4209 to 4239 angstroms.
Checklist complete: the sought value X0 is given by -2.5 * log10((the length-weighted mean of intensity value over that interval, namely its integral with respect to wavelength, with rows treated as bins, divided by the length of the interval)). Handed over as -3.78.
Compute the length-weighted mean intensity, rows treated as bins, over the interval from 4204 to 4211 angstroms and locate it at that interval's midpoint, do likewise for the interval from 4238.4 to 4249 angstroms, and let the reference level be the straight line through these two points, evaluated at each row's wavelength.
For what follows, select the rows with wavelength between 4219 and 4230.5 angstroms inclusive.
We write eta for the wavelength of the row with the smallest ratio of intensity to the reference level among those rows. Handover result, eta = 4227.14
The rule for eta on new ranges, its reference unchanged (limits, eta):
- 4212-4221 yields 4216.45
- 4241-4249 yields 4247.63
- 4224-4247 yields 4227.14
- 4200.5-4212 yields 4200.94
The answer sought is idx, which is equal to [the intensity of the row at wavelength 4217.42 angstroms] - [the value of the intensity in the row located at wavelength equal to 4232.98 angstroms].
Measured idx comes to 2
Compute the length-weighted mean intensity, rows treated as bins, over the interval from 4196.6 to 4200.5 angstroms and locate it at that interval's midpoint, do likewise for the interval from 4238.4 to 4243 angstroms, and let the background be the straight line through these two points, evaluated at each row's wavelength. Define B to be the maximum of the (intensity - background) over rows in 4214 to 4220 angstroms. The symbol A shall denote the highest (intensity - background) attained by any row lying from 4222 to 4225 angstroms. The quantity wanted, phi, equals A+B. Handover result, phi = 4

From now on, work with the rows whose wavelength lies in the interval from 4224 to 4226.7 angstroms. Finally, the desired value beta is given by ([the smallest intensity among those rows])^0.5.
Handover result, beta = 5.49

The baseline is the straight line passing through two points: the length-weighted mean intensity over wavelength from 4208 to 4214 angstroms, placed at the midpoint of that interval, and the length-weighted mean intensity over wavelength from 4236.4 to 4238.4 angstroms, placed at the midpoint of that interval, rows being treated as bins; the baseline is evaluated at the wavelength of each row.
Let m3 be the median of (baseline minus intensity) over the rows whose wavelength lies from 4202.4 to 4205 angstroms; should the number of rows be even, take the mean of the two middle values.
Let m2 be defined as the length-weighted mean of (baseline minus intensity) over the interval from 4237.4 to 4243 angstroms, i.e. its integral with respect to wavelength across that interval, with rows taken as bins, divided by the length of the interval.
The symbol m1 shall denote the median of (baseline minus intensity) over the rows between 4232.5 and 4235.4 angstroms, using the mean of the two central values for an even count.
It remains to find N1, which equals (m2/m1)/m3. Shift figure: -2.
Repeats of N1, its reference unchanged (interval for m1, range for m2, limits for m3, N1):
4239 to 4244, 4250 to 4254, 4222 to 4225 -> -1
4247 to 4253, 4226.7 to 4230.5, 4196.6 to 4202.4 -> -1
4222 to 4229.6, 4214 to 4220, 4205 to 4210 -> 2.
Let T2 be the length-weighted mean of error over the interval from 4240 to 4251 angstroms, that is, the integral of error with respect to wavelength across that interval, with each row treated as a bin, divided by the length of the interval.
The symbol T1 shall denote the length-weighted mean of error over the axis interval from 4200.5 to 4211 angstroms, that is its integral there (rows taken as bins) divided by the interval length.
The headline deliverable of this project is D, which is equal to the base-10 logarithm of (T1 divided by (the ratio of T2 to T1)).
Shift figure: 0.642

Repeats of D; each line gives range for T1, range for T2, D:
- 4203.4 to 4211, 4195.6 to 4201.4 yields 0.640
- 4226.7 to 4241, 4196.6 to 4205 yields 0.646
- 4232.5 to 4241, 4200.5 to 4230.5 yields 0.649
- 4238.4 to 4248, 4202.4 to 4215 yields 0.651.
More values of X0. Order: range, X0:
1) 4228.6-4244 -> -3.83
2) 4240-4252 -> -3.80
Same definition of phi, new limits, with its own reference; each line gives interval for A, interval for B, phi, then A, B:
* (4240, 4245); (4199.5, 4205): 7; 2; 4.5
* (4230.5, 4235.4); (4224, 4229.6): -3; -1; -2.1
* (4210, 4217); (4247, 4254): -3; 0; -3.4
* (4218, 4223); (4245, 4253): 2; 6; -3.4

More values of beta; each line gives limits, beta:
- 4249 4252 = 5.31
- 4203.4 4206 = 5.55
